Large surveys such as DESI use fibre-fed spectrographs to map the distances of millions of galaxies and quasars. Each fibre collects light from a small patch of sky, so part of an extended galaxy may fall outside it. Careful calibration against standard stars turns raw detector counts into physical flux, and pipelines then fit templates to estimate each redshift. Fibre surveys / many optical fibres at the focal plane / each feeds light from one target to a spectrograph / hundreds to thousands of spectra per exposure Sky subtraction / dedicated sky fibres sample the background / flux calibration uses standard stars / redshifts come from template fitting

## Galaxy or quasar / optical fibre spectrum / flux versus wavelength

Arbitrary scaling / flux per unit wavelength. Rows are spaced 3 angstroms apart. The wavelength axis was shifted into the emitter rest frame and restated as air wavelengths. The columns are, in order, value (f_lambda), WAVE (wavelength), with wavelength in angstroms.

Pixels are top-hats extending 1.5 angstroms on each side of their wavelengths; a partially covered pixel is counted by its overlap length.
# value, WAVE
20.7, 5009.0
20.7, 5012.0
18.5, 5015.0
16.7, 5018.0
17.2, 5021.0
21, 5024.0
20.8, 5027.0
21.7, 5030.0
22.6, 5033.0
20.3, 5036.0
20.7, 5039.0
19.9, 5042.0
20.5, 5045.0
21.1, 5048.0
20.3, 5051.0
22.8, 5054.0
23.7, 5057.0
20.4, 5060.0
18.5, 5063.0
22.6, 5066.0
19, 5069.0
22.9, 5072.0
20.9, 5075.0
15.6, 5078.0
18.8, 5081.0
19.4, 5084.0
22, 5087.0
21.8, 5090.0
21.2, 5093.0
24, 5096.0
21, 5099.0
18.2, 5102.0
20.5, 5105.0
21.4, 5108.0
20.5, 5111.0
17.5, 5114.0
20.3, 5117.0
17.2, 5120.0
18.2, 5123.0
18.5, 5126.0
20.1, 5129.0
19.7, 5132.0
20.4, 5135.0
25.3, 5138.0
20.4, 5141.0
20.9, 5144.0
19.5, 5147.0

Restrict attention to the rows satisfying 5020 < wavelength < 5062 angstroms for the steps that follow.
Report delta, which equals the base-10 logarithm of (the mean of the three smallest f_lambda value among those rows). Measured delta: 1.28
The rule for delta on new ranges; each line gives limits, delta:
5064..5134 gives 1.22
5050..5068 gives 1.30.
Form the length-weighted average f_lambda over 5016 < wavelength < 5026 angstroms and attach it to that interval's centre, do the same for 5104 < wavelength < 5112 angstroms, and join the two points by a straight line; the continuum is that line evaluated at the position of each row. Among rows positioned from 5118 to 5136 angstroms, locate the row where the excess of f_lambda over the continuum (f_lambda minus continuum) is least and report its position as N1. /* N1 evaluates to 5120.0 angstroms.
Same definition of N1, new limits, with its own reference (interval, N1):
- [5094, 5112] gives 5102.0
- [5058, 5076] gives 5063.0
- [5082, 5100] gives 5084.0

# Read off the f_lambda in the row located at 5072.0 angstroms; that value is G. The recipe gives 22.9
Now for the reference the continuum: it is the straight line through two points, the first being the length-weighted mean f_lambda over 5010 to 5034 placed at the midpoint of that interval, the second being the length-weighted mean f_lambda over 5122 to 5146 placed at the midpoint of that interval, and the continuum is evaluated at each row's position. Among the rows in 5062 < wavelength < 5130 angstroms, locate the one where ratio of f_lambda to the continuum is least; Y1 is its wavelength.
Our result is 5078.0 angstroms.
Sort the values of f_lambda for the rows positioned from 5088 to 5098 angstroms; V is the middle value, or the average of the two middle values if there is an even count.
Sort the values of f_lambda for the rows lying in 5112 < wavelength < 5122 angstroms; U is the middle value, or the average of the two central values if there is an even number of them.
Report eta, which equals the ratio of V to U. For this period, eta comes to 1.25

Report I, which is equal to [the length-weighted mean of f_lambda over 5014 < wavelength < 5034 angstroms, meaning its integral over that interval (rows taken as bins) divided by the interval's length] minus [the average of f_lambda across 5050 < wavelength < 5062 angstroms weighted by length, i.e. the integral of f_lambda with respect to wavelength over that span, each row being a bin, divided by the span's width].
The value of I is -2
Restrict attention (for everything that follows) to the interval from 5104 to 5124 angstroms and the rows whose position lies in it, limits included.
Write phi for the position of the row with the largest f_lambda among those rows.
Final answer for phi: 5108.0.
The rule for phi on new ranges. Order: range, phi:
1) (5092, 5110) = 5096.0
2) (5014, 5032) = 5030.0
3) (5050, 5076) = 5057.0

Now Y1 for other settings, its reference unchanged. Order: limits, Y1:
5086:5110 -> 5102.0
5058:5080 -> 5078.0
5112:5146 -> 5120.0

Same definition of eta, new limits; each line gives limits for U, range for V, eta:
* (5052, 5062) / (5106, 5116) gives 0.90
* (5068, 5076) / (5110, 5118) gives 0.97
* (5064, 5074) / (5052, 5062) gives 1.01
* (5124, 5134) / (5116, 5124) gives 0.92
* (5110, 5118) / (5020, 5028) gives 1.02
